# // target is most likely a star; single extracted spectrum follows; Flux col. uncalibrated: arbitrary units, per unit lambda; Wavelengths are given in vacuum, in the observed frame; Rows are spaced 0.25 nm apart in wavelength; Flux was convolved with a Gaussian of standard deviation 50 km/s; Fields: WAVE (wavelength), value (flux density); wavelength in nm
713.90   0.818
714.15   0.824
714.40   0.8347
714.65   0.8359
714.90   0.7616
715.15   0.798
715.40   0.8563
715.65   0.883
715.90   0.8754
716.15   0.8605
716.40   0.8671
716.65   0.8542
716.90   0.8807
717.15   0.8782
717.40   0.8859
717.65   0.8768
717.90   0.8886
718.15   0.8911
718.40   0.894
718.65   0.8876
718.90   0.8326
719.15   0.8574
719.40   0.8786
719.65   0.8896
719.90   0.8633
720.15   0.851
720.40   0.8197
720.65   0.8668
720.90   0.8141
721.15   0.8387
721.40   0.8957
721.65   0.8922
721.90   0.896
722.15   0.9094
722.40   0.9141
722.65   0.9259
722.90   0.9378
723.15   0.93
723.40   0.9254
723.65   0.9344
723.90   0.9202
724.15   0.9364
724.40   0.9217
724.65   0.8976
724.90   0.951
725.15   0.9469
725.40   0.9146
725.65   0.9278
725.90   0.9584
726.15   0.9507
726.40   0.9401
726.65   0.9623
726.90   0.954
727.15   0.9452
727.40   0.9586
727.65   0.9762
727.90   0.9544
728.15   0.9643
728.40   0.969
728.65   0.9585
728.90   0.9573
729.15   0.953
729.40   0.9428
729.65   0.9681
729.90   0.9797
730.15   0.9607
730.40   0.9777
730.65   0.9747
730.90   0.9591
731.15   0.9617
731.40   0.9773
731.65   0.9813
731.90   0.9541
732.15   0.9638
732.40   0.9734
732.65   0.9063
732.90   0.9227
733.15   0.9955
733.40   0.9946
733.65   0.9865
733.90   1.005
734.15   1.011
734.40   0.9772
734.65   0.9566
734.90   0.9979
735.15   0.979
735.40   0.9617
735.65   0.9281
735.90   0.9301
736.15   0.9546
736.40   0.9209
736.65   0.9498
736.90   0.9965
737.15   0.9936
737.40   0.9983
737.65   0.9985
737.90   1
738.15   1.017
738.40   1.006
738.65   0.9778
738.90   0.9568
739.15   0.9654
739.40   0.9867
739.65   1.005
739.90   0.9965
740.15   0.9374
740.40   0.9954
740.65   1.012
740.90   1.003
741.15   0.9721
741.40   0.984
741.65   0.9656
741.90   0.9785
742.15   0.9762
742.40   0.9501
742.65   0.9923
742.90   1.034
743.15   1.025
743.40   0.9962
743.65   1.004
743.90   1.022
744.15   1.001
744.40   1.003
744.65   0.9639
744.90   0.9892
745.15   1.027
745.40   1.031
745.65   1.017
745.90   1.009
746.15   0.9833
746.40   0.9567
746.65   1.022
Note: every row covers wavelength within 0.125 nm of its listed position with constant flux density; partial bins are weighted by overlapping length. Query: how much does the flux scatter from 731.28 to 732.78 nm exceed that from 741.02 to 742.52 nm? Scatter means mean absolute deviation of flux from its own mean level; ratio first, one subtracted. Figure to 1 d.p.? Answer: 1.2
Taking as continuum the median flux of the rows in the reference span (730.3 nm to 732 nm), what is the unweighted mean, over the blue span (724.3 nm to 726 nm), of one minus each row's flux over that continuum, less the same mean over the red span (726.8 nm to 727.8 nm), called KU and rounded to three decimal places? 0.028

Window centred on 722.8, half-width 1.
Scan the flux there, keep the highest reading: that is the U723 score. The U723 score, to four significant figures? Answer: 0.9378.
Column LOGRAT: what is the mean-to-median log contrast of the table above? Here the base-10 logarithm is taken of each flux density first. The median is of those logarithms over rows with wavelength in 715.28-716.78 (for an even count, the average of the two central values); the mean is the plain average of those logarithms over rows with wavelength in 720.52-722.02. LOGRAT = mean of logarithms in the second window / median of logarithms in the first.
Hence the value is 1.0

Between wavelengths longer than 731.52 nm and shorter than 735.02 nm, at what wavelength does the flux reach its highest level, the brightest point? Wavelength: 734.15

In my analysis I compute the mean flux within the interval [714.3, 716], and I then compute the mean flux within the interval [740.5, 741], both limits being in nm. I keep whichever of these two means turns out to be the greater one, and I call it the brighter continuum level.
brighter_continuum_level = 1.01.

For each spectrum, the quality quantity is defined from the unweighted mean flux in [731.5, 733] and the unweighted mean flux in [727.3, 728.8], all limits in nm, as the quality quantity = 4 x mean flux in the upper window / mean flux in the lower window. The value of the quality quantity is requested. 3.95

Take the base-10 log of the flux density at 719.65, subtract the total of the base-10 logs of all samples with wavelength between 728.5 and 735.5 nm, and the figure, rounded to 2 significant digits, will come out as 0.33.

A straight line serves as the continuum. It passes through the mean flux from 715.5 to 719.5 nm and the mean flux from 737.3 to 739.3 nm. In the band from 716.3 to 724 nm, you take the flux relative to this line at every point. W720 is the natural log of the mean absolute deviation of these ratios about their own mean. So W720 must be -3.7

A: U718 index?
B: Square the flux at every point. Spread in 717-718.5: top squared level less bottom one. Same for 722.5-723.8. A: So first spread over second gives 1.3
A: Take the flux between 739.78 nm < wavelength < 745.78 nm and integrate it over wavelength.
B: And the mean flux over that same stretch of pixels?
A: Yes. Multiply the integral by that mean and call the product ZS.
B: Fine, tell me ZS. 5.9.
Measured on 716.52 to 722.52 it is 4.6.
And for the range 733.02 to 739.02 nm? 5.7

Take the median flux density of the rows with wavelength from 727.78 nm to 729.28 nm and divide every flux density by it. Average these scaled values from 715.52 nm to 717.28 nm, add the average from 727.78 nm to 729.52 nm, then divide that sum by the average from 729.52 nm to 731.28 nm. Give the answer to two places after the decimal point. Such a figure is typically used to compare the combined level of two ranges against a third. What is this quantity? 1.89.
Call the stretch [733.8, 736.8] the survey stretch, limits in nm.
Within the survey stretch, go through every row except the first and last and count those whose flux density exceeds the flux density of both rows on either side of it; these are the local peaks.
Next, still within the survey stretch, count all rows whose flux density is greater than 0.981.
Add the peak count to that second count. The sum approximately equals 6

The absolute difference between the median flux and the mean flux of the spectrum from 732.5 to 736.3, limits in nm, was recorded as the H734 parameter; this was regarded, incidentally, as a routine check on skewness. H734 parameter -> 0.010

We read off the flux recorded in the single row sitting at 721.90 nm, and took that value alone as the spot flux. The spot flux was 0.896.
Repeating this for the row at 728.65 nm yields 0.9585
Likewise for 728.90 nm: 0.9573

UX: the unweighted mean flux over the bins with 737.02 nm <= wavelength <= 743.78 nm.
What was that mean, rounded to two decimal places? 0.99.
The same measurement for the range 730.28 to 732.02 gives 0.97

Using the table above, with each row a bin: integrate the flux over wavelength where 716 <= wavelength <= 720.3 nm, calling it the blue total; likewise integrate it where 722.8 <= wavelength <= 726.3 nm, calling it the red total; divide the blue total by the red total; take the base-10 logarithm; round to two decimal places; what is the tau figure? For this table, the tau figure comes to 0.06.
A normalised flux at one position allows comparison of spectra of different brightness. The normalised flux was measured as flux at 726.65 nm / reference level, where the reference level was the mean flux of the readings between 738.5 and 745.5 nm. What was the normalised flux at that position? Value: 0.97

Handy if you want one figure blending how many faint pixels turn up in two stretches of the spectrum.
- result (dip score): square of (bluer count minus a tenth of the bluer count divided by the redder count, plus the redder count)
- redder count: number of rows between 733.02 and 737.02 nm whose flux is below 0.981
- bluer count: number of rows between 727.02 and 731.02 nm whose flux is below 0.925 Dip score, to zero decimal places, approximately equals 81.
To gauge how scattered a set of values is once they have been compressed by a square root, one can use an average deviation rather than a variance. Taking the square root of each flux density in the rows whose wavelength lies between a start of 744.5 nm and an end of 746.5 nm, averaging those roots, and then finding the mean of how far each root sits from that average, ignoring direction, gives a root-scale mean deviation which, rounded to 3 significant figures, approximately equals 0.0120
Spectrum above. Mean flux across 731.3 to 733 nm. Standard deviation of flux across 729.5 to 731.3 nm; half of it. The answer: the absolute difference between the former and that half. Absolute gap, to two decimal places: 0.95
